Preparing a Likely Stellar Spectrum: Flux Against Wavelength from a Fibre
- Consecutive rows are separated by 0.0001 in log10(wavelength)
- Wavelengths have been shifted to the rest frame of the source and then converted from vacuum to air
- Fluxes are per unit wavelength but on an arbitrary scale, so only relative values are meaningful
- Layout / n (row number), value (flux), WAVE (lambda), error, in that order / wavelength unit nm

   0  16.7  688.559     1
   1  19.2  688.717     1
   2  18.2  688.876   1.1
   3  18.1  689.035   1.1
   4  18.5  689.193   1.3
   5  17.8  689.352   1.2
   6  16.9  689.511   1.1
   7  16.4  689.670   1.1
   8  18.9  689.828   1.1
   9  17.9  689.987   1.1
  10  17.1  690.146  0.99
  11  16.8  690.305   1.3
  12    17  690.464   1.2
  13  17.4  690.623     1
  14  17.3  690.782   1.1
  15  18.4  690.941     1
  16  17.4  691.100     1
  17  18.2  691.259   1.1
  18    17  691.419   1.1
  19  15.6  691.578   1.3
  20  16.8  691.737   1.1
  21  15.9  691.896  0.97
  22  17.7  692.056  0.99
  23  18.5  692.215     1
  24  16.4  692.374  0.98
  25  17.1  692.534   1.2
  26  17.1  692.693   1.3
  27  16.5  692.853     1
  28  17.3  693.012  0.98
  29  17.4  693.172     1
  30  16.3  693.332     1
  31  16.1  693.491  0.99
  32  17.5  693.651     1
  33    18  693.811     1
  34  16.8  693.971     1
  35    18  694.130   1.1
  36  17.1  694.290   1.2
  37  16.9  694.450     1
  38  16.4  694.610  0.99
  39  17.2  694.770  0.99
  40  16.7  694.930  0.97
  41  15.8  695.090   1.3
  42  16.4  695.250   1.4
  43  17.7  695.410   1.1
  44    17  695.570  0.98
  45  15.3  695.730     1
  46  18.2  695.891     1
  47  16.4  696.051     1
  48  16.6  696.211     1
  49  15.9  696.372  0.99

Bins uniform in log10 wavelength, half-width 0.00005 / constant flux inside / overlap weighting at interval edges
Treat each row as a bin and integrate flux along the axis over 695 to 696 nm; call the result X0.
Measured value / 16.7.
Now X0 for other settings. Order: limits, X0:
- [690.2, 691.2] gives 17.4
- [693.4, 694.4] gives 17.2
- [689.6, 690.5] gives 15.6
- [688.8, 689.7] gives 15.9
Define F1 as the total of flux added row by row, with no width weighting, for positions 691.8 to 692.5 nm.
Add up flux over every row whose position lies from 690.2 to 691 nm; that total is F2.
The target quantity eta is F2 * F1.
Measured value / 5953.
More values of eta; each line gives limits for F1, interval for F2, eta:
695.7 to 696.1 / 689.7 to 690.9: 6108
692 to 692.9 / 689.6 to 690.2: 7262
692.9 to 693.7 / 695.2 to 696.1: 8545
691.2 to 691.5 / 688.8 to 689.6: 3150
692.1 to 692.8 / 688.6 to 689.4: 6343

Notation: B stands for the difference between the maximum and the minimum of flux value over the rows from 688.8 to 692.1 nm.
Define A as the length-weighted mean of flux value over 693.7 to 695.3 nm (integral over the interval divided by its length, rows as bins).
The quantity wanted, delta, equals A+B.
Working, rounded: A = 17.0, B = 3.30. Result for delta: 20.3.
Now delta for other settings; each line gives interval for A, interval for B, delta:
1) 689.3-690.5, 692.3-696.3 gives 20.3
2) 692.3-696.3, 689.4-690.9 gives 19.4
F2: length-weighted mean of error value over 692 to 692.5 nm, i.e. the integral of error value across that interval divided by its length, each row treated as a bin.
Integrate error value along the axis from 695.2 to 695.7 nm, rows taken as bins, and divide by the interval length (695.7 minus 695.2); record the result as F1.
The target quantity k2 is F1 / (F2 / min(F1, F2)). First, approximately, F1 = 1.13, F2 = 1.01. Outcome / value 1.13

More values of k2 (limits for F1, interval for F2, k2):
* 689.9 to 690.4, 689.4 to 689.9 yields 1.13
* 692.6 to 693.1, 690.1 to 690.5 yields 1.02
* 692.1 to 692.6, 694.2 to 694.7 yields 1.04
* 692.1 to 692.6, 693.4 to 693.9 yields 1.05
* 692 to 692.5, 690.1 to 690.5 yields 0.87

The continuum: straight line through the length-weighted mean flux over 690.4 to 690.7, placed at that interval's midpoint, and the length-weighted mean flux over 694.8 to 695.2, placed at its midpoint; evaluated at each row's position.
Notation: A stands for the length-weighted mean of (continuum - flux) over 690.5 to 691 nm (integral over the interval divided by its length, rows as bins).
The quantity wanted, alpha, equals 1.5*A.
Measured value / -0.7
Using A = -0.4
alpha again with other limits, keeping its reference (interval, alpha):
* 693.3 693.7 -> 0.1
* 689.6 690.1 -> -0.6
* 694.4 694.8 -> -0.5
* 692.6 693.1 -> -0.3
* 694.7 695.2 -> -0.2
